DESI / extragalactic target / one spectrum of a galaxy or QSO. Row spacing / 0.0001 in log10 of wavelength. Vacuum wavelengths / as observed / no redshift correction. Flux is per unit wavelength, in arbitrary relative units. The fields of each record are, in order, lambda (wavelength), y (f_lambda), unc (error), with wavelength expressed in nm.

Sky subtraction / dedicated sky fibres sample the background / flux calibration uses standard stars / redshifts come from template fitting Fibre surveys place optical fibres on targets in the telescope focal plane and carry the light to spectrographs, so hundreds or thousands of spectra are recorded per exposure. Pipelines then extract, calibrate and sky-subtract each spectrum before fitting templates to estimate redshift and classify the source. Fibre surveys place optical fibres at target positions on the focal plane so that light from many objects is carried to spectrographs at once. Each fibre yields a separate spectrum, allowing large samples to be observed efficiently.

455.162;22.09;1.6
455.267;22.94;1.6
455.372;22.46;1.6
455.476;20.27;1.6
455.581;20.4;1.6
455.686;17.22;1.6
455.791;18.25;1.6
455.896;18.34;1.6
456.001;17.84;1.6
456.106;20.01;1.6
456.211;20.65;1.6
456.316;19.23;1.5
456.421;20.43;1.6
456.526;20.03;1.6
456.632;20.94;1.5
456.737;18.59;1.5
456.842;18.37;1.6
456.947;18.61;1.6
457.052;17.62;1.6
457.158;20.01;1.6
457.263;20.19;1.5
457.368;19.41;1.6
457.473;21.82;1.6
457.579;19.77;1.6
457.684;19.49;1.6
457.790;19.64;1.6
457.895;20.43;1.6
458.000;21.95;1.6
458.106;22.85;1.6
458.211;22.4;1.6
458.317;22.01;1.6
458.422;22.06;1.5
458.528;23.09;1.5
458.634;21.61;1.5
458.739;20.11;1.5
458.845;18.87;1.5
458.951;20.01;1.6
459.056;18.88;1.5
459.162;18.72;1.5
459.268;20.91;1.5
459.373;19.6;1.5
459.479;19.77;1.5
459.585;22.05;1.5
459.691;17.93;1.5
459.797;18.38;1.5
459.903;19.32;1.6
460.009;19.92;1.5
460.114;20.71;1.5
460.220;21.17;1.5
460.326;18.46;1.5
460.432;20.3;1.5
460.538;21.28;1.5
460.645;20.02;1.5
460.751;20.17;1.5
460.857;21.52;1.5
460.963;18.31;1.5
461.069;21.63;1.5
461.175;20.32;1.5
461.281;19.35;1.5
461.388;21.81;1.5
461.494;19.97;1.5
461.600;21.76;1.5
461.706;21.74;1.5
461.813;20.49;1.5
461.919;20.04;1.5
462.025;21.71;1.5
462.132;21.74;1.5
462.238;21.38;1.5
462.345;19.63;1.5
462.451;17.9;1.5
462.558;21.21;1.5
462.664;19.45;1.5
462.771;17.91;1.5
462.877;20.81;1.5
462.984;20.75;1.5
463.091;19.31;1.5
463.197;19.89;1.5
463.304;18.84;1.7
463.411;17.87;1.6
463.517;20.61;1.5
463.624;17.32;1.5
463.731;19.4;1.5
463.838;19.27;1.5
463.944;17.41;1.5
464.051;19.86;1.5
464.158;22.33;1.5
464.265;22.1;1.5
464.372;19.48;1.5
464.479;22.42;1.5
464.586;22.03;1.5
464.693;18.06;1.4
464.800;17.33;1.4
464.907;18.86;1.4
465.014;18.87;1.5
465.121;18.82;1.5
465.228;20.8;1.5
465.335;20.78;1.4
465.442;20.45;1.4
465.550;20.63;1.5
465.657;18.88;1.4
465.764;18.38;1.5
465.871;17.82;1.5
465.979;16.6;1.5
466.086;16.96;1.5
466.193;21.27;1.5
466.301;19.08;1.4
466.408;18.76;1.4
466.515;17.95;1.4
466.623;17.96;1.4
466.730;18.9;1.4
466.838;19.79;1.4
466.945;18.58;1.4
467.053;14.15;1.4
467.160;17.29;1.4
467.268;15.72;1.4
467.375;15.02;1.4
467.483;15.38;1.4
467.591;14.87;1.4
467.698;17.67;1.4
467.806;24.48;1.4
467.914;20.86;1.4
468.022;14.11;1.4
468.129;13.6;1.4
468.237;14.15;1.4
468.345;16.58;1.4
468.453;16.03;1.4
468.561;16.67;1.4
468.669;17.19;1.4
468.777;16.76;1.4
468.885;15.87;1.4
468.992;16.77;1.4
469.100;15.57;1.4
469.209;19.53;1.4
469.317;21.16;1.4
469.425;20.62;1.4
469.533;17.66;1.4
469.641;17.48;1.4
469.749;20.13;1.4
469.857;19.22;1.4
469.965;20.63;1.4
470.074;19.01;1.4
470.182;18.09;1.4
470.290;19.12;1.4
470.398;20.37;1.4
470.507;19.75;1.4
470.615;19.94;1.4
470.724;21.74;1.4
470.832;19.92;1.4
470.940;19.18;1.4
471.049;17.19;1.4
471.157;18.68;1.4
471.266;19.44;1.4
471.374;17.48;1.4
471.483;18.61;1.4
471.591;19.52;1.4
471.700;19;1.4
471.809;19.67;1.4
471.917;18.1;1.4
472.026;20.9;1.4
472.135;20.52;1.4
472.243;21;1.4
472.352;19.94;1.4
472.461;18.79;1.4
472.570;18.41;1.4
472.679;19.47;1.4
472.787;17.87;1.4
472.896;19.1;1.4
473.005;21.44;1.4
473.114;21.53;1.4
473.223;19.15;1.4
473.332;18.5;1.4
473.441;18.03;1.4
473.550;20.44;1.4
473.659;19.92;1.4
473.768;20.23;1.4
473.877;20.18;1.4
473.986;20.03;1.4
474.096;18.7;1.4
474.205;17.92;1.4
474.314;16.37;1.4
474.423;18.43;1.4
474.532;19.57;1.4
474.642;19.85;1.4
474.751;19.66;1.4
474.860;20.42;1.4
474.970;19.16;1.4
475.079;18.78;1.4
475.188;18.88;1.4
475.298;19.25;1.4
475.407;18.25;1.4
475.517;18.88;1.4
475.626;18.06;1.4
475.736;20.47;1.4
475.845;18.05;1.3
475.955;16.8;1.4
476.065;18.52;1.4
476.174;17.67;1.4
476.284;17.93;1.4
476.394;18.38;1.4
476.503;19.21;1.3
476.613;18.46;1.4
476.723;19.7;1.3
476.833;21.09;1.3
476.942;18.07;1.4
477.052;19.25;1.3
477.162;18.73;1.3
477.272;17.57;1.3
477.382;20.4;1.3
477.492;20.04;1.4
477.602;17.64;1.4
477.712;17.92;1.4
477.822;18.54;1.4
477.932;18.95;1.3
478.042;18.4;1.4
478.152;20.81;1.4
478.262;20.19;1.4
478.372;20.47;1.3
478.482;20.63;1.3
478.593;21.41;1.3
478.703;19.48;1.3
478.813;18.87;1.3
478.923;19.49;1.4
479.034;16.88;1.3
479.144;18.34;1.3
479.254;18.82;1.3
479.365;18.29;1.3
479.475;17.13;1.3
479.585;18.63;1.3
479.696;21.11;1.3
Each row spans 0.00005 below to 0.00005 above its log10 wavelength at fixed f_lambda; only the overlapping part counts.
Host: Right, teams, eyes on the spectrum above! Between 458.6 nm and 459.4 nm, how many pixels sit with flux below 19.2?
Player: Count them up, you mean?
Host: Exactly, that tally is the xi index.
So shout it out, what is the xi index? 3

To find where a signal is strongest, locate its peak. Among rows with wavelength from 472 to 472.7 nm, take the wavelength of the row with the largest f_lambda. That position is 472.243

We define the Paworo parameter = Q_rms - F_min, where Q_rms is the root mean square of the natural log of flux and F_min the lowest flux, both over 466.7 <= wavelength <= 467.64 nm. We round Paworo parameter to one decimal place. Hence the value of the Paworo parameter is -11.3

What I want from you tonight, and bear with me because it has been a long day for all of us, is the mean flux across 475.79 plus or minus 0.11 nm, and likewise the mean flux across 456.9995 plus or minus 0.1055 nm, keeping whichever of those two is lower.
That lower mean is 18.12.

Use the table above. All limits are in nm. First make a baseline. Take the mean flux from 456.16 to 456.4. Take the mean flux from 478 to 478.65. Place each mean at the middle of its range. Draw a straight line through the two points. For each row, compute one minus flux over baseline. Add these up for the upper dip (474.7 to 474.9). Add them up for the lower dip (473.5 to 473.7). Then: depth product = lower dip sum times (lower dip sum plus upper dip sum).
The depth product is 0.000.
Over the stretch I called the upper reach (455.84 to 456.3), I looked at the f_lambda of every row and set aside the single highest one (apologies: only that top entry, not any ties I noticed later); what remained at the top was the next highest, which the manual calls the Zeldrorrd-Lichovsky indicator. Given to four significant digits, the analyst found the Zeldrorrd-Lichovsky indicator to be 20.01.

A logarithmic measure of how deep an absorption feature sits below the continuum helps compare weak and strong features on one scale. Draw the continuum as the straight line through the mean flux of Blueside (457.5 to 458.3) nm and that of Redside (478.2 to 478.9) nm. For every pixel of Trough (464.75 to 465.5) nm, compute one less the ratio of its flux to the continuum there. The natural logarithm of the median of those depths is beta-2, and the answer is -2.4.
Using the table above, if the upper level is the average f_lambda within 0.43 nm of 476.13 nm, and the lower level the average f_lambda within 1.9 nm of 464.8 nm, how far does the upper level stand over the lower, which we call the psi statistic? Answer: -1.0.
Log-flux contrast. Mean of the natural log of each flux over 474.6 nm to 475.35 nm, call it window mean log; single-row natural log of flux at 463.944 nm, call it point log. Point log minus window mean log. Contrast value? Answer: -0.11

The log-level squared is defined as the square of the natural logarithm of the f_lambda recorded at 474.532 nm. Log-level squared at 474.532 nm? 8.84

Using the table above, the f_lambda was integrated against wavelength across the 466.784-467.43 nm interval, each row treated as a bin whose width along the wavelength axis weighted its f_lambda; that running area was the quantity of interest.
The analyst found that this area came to 10.8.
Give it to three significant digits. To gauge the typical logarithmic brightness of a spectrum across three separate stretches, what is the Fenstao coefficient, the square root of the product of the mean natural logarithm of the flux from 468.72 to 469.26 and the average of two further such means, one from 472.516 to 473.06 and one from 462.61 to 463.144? 2.89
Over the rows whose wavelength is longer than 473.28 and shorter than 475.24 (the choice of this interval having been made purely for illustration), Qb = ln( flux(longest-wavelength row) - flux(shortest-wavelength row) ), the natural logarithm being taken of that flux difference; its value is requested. -1.0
